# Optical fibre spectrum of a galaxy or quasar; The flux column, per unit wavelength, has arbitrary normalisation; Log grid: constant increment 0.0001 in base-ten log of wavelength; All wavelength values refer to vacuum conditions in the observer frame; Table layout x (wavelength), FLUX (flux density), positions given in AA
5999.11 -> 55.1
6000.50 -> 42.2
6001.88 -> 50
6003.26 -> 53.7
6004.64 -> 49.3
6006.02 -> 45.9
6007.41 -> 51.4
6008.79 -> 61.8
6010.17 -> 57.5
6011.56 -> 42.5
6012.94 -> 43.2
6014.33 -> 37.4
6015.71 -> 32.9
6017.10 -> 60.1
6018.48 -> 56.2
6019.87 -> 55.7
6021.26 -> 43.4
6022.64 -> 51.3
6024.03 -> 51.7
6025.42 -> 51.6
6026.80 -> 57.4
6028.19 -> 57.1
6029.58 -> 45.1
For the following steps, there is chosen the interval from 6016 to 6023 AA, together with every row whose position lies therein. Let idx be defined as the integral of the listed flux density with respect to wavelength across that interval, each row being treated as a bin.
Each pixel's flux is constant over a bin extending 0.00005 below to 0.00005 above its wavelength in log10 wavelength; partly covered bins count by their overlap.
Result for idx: 366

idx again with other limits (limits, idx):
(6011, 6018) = 306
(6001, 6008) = 349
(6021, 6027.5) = 336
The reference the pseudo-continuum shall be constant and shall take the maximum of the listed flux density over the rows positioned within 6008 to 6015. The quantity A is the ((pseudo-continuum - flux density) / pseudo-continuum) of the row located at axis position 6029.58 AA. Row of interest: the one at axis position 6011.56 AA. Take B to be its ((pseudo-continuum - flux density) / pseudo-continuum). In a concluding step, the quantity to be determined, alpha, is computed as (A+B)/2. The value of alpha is 0.29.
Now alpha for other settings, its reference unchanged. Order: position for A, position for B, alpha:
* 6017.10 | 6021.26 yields 0.16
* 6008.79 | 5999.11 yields 0.05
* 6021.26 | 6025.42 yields 0.23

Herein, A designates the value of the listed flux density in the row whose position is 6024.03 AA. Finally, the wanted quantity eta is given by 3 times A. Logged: 155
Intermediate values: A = 51.7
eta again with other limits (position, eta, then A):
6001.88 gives 150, 50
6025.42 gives 155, 51.6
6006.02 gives 138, 45.9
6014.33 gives 112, 37.4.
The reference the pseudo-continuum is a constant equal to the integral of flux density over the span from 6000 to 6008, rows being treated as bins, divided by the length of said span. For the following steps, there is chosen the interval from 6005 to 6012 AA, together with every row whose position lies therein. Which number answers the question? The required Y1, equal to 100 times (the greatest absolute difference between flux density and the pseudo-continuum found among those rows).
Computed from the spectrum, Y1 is 1291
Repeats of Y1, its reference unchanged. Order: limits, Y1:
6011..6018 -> 1599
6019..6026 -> 681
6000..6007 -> 669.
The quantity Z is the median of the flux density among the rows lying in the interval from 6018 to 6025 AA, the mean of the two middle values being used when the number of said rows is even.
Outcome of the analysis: 51.7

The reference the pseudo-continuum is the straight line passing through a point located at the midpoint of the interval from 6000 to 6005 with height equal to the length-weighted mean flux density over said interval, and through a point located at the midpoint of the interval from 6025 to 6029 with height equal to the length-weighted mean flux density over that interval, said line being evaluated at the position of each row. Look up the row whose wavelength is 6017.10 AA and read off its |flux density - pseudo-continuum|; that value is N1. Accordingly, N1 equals 7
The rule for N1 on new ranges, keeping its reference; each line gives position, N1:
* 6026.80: 2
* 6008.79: 11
